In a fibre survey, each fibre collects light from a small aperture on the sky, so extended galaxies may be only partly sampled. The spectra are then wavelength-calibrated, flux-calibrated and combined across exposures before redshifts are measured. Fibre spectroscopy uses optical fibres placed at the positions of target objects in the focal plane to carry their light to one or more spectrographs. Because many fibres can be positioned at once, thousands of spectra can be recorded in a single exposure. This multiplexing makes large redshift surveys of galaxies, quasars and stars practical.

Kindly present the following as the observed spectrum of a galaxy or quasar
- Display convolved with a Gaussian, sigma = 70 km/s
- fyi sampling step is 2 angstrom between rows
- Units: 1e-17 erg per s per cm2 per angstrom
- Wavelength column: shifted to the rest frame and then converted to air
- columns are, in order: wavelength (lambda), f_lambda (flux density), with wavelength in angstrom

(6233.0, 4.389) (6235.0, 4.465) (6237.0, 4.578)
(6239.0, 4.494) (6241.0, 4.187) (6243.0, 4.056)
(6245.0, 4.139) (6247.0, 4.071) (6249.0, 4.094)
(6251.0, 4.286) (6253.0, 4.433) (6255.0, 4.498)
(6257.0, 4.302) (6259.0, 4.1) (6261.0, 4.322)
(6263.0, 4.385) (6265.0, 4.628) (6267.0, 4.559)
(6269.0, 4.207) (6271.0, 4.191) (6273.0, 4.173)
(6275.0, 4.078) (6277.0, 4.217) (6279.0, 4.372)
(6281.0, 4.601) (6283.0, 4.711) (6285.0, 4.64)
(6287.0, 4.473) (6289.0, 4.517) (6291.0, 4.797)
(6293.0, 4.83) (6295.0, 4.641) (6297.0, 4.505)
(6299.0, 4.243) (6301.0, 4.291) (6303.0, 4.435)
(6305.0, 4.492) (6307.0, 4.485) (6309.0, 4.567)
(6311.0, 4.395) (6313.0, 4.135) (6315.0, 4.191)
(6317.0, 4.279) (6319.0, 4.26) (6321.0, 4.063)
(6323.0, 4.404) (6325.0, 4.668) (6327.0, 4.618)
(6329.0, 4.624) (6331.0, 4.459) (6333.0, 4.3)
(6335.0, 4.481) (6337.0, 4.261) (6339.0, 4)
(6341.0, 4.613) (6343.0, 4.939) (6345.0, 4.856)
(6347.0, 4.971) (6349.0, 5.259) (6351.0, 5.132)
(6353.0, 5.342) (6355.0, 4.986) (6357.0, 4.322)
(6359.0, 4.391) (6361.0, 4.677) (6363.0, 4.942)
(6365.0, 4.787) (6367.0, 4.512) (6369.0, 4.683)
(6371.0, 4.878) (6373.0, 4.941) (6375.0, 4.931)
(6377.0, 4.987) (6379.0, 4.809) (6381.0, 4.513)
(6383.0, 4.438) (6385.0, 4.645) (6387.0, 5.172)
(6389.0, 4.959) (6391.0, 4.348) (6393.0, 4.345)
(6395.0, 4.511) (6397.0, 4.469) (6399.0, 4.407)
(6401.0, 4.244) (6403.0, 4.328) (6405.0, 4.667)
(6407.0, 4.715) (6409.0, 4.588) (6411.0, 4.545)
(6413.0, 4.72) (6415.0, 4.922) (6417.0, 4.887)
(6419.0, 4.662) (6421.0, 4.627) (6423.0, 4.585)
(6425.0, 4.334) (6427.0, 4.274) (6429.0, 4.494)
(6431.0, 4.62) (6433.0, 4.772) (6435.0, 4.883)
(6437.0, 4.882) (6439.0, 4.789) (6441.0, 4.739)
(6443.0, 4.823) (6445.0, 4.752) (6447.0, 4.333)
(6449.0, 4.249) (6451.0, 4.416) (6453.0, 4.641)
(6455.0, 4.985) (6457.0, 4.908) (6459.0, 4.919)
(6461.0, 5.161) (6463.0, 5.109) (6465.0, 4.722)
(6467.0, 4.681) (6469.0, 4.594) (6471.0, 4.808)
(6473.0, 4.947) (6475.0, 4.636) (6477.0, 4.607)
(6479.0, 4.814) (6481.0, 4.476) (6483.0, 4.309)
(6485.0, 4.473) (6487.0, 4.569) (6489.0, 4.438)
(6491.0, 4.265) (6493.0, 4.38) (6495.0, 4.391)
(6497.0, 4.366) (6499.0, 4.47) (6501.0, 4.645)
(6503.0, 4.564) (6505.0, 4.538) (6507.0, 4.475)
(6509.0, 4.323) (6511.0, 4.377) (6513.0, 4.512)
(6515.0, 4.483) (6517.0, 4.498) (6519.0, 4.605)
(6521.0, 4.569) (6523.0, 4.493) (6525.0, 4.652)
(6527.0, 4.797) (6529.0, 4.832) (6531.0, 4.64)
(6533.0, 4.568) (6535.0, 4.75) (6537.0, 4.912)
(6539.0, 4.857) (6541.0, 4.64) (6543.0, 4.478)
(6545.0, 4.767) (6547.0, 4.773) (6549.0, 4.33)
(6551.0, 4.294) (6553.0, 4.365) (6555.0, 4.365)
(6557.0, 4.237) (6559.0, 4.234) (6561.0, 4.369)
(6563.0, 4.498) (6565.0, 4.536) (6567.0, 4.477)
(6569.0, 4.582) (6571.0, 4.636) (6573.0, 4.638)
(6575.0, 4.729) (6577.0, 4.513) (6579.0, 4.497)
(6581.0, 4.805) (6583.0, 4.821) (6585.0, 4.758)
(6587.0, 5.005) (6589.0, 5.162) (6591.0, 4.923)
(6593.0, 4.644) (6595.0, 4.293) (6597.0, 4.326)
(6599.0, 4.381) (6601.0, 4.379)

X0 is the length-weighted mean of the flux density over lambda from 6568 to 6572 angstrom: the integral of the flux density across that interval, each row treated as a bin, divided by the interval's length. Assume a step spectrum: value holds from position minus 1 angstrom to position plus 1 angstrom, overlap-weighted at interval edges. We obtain 4.61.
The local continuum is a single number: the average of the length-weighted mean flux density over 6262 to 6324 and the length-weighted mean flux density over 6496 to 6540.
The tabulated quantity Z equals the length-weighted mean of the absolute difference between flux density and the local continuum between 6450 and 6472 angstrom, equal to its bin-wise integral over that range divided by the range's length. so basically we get 0.33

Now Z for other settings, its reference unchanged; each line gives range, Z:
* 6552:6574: 0.12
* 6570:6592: 0.27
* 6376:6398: 0.23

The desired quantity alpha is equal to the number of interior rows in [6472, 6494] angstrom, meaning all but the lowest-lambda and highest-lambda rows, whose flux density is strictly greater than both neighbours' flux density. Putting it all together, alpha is 2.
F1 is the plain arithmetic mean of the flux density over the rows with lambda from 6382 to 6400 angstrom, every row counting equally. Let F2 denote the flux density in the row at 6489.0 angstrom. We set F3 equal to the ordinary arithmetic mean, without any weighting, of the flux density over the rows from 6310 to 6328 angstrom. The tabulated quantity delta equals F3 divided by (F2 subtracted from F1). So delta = 29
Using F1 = 4.59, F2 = 4.438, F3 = 4.33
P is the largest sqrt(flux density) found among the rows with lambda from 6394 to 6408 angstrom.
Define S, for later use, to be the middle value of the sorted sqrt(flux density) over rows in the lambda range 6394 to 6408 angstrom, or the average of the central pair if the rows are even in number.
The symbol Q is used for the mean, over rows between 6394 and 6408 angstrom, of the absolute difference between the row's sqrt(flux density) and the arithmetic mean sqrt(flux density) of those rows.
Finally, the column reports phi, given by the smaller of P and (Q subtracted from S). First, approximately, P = 2.17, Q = 0.031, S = 2.11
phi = 2.08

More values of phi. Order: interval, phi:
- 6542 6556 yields 2.05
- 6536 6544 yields 2.14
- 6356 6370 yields 2.12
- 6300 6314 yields 2.08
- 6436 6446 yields 2.18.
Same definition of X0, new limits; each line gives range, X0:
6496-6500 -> 4.42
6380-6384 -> 4.48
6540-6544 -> 4.56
